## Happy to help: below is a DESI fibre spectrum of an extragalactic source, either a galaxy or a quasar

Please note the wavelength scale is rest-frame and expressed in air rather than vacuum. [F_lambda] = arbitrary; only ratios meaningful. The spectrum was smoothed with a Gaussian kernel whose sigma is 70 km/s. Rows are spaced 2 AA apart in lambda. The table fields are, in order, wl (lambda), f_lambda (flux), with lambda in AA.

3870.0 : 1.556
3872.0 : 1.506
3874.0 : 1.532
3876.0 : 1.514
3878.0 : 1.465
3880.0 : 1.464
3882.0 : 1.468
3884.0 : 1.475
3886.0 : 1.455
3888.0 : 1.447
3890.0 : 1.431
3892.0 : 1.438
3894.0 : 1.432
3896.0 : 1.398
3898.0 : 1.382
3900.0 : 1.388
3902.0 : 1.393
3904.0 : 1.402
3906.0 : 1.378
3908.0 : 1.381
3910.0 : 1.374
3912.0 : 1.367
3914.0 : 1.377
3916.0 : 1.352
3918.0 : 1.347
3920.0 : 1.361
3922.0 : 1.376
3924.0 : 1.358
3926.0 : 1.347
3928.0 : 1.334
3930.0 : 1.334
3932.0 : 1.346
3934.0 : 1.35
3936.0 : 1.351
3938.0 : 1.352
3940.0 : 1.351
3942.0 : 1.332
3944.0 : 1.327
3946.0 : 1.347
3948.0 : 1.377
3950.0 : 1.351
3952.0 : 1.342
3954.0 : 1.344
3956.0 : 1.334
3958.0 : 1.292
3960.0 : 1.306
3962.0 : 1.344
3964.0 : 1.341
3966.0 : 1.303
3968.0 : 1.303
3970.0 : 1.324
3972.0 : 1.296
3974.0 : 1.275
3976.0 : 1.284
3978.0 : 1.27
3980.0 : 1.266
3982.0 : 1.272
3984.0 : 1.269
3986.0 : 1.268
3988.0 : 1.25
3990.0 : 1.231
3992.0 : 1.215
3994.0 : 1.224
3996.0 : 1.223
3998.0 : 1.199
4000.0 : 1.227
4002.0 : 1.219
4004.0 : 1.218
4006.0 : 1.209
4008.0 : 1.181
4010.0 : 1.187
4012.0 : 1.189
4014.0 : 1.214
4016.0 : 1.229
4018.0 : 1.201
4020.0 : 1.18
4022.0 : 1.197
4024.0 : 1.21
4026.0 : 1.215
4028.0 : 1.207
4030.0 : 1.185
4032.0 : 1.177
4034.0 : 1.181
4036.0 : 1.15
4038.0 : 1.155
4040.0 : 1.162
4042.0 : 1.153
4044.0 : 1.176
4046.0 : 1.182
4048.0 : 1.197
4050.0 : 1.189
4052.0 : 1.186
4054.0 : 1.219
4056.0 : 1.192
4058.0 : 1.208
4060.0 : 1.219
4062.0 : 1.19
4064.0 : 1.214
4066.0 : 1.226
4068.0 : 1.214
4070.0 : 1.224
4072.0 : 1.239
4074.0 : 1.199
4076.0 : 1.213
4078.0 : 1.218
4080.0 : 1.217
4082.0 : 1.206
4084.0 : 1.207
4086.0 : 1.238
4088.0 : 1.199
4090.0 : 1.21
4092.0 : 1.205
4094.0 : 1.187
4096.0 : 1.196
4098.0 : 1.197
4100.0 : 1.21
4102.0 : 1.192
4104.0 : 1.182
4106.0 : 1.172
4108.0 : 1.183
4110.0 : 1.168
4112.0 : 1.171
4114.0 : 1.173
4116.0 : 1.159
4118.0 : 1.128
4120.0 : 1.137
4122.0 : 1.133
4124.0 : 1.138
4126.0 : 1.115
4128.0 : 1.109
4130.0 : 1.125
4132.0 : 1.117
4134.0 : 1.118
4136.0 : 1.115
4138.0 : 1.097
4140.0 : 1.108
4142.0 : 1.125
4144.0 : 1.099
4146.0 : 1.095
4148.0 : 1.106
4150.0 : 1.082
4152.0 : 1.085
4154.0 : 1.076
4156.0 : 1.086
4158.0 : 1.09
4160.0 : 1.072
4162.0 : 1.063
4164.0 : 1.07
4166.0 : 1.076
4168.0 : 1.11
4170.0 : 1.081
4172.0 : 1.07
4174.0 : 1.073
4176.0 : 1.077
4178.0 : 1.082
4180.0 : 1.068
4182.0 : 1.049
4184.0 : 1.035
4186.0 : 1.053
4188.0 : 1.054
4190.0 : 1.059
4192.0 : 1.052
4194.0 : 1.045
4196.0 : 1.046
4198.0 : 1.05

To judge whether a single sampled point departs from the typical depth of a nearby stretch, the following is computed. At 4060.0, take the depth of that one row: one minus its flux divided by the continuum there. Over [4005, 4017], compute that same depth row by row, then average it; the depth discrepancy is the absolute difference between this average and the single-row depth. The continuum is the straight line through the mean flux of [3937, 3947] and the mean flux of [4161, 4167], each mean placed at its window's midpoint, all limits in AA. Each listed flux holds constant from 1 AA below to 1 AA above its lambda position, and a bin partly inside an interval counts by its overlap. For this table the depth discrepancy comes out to 0.063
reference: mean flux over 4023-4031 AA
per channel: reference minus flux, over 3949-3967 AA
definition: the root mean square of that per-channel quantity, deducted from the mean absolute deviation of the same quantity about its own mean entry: -0.11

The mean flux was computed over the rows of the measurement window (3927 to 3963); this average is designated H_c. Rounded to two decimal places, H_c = 1.34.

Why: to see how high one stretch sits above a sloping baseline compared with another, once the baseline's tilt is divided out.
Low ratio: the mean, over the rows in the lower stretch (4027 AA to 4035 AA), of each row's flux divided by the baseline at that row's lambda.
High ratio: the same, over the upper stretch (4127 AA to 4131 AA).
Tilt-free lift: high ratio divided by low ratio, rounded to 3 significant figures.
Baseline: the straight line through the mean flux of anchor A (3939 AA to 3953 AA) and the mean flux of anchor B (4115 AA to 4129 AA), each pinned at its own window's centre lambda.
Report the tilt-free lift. 1.04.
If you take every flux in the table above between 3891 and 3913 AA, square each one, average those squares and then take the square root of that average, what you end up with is 1.39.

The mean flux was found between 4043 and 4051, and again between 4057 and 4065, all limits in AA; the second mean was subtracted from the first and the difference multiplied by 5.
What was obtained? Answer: -0.1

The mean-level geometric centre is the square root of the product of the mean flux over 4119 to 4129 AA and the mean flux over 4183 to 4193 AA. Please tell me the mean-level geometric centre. 1.09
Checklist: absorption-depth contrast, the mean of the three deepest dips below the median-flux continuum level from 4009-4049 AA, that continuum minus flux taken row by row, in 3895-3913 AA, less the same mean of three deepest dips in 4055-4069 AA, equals -0.18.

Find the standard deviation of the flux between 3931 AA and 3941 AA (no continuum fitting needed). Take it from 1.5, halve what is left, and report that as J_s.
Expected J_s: 0.749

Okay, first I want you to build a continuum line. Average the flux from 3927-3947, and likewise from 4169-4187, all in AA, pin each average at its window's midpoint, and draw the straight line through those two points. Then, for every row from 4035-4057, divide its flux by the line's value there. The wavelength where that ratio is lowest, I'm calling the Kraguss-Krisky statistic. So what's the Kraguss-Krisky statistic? 4036.0 AA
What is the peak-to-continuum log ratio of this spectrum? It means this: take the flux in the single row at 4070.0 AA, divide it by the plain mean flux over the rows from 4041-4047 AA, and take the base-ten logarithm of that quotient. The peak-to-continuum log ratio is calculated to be 0.019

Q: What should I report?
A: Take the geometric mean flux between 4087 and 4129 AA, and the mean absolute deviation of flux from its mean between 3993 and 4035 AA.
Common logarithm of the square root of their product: -0.88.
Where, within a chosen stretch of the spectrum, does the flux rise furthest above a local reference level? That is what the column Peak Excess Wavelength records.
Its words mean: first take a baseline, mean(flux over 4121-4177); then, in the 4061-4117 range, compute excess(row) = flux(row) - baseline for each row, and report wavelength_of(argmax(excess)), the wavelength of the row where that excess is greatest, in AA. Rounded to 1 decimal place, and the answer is 4072.0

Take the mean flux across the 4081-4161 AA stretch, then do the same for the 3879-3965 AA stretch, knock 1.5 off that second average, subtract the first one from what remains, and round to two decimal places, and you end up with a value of -1.27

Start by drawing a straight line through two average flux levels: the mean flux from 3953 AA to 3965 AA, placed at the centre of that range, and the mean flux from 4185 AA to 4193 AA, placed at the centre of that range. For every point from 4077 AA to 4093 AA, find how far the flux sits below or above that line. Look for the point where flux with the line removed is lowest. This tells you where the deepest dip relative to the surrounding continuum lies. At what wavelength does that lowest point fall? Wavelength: 4082.0 AA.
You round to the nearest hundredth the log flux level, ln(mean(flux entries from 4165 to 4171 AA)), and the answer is 0.09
